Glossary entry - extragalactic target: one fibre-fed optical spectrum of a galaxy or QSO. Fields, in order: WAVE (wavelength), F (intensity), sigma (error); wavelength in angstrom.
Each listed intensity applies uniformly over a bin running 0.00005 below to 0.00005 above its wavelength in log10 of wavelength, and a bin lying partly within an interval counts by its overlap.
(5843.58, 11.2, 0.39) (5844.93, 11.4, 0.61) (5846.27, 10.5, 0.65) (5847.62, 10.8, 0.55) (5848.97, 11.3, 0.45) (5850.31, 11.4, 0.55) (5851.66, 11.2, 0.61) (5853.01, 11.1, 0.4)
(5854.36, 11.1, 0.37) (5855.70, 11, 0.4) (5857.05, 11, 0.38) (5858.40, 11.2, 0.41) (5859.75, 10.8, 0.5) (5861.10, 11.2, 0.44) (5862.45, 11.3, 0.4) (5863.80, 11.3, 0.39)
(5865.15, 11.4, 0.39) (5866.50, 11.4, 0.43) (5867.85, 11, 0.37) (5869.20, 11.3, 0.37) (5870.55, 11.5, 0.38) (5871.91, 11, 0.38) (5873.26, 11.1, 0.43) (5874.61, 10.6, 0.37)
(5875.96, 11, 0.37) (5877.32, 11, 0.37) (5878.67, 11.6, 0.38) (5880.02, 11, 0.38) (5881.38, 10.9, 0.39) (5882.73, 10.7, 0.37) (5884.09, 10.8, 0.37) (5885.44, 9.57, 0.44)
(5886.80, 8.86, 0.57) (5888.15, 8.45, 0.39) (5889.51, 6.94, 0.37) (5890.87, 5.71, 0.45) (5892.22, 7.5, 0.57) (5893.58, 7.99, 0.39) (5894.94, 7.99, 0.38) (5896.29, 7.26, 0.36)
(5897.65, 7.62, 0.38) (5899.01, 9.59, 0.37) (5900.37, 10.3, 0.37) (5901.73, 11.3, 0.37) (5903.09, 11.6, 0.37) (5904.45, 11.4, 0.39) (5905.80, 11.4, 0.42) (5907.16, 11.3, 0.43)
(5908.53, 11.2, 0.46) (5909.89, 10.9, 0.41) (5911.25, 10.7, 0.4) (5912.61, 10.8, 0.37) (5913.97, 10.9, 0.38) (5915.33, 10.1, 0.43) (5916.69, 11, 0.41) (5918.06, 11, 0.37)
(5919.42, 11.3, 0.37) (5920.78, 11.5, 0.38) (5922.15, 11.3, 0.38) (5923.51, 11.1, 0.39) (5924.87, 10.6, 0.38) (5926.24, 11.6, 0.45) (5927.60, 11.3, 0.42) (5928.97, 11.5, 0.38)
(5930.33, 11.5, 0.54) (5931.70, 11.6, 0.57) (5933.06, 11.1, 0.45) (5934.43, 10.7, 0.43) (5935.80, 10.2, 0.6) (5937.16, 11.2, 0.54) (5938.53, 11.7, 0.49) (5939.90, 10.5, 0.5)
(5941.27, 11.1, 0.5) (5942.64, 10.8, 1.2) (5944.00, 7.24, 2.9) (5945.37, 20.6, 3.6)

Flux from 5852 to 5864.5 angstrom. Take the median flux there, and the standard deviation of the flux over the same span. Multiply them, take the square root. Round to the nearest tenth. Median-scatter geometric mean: 1.3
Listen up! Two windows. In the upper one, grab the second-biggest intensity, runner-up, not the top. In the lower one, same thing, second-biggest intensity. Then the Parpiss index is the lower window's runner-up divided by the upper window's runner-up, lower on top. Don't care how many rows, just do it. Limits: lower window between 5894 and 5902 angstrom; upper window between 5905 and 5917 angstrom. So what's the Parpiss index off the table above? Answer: 0.91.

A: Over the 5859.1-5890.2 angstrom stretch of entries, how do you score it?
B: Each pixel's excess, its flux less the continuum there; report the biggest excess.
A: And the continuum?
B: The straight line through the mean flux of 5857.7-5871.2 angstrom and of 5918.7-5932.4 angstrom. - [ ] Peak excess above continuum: 0.34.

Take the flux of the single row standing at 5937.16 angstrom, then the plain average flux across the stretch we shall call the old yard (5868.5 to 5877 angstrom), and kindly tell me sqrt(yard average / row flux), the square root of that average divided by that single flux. 0.99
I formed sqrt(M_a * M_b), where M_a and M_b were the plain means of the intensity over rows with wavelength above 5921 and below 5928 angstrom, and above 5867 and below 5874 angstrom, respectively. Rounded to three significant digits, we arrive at 11.2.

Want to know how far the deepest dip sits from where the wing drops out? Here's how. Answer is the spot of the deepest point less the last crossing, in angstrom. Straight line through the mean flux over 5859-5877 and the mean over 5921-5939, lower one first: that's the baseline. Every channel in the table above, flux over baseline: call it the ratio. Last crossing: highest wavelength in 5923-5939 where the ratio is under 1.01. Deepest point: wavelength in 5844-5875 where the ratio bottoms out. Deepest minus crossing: -90.9 angstrom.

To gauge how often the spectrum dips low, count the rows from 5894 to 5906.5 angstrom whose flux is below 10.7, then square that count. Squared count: 25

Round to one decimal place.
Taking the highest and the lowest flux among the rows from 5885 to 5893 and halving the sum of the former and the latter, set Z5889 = 7.6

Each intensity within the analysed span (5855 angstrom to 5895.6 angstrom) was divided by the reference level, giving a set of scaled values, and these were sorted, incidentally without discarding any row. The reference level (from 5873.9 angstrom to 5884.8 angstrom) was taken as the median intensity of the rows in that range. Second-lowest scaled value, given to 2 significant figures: 0.63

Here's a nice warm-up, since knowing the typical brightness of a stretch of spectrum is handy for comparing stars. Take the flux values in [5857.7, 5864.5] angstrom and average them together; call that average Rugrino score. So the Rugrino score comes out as 11.16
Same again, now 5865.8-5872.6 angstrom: 11.24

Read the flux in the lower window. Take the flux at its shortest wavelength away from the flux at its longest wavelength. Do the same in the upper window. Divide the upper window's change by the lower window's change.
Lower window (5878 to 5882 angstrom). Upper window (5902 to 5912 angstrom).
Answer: 1.3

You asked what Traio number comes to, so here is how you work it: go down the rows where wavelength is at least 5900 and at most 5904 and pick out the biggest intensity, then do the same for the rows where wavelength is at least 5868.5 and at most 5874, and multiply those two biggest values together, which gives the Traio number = 133.4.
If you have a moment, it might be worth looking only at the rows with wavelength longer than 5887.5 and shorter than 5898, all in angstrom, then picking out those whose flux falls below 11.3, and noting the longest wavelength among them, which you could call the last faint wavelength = 5897.65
